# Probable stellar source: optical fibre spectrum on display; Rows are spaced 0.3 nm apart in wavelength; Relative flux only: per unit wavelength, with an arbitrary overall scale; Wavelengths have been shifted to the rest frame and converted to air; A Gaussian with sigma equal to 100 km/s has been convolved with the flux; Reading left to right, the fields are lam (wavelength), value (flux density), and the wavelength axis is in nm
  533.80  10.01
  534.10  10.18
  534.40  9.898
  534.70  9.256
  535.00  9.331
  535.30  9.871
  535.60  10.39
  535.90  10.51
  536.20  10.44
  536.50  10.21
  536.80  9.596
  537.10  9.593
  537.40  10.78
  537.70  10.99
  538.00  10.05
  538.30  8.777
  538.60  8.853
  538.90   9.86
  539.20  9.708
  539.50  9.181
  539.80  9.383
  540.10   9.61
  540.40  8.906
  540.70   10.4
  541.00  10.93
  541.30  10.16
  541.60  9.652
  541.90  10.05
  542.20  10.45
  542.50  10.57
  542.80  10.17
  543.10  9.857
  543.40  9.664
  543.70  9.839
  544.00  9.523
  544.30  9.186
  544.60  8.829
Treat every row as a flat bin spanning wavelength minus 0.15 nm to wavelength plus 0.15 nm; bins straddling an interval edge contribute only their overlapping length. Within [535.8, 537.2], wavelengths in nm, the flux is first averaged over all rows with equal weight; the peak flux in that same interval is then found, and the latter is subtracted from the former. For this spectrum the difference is -0.44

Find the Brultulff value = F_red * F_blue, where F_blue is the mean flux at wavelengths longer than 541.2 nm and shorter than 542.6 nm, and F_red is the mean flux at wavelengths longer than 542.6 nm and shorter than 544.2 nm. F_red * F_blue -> 100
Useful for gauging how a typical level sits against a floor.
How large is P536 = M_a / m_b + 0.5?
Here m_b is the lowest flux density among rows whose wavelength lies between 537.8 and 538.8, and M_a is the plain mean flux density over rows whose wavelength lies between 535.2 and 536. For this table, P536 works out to 1.67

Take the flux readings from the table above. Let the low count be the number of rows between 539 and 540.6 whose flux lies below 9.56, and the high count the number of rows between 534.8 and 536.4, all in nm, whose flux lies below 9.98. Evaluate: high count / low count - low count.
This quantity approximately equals -2.3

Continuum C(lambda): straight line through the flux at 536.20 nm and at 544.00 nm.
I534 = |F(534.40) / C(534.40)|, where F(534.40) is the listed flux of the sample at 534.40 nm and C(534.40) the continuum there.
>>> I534 0.93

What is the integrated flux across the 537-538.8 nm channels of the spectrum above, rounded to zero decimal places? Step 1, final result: 18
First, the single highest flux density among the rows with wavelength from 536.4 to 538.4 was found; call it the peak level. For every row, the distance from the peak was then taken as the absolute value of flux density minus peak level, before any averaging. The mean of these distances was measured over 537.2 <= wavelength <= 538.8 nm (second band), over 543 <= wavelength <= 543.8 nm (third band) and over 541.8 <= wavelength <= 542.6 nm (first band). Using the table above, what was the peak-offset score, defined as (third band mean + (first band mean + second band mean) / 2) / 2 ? 1.04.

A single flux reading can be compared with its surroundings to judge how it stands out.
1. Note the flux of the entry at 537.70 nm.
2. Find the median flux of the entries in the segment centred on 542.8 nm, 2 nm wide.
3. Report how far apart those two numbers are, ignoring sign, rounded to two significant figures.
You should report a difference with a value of 0.94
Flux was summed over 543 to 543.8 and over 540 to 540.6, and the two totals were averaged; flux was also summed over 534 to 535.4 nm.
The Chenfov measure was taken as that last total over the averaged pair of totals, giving 2.0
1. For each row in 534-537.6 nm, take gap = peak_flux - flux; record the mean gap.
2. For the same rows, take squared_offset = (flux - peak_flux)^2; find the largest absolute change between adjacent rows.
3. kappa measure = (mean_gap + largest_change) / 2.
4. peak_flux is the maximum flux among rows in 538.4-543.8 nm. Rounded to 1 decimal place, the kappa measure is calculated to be 1.3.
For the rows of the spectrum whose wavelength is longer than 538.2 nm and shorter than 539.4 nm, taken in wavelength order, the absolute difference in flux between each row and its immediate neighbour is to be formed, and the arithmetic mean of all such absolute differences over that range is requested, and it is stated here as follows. 0.41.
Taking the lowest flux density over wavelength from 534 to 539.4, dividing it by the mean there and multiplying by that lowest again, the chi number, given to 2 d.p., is 7.78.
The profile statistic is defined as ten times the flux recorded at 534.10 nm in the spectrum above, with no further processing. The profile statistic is 102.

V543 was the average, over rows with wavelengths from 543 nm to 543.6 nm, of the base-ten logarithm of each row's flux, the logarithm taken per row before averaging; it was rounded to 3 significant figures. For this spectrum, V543 0.989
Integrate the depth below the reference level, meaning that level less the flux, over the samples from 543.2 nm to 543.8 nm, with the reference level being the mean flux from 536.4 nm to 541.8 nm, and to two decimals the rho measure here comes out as 0.04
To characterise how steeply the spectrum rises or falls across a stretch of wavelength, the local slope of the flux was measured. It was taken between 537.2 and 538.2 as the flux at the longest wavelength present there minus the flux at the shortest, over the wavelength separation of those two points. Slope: -1.2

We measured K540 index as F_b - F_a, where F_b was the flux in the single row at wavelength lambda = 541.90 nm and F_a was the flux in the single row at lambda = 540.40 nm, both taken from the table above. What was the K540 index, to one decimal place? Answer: 1.1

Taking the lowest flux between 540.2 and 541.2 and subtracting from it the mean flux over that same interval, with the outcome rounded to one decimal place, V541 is -1.2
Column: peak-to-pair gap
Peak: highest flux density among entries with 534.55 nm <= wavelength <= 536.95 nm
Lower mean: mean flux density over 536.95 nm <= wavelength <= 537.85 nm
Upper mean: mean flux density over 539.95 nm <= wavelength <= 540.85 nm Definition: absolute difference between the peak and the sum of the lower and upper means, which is 9.6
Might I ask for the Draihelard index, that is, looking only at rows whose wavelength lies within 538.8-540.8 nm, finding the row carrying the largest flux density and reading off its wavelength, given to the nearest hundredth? 540.70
